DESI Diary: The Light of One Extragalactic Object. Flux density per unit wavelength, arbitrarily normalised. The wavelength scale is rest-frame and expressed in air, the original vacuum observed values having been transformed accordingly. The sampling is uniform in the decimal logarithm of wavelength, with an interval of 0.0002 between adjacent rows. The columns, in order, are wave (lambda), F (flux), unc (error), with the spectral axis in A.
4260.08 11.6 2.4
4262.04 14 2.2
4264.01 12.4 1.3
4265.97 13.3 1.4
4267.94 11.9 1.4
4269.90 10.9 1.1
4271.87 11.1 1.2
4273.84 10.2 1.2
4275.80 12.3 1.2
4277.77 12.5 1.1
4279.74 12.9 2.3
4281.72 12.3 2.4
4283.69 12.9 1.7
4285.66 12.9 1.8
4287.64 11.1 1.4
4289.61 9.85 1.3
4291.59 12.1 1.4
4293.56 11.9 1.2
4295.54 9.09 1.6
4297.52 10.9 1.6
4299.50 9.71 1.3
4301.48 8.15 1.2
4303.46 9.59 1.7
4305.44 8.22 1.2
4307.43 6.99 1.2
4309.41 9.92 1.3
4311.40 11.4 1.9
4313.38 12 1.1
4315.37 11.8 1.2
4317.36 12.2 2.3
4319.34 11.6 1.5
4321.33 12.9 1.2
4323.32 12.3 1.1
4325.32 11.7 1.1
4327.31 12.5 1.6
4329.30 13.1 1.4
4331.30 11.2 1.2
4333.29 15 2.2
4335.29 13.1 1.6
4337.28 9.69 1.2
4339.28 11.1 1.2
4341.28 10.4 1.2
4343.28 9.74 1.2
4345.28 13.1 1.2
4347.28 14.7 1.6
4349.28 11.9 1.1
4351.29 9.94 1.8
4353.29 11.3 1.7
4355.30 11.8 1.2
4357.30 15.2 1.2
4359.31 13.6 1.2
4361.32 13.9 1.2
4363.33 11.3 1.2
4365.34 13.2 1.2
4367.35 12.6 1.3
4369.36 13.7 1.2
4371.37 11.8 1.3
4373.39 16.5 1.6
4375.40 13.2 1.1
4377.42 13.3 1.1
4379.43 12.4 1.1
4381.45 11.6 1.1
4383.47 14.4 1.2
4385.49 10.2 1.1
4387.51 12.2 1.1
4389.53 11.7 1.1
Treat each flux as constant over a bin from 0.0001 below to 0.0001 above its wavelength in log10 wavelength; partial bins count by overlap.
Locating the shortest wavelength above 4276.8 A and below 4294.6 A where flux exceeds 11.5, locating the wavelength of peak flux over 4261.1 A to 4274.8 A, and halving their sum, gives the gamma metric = 4269.9 A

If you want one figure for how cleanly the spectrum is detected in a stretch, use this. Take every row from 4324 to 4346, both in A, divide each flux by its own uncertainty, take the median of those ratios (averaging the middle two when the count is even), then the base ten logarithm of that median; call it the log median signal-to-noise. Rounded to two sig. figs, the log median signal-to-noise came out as 0.94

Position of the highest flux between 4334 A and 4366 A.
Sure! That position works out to 4357.30 A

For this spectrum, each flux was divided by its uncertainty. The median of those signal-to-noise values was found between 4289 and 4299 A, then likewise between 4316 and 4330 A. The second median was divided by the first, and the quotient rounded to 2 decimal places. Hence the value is 1.23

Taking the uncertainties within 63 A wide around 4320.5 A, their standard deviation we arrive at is 0.31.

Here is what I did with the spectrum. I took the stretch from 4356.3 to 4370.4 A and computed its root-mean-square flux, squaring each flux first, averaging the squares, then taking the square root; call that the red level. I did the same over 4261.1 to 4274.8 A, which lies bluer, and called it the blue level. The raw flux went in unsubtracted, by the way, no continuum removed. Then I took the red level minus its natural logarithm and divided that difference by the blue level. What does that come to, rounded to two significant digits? 0.90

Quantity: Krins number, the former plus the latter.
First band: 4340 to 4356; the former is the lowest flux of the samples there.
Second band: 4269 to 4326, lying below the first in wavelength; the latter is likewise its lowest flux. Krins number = 17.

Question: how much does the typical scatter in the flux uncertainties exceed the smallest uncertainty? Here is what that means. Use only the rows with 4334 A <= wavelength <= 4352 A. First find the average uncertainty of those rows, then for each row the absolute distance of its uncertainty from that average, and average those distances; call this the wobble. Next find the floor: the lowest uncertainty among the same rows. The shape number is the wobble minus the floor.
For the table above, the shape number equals -0.89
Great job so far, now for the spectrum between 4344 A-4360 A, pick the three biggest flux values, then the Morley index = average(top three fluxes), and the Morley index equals 14.5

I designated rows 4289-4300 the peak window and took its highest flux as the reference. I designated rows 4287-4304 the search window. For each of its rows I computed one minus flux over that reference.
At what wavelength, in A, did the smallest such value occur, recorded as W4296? 4291.59 A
